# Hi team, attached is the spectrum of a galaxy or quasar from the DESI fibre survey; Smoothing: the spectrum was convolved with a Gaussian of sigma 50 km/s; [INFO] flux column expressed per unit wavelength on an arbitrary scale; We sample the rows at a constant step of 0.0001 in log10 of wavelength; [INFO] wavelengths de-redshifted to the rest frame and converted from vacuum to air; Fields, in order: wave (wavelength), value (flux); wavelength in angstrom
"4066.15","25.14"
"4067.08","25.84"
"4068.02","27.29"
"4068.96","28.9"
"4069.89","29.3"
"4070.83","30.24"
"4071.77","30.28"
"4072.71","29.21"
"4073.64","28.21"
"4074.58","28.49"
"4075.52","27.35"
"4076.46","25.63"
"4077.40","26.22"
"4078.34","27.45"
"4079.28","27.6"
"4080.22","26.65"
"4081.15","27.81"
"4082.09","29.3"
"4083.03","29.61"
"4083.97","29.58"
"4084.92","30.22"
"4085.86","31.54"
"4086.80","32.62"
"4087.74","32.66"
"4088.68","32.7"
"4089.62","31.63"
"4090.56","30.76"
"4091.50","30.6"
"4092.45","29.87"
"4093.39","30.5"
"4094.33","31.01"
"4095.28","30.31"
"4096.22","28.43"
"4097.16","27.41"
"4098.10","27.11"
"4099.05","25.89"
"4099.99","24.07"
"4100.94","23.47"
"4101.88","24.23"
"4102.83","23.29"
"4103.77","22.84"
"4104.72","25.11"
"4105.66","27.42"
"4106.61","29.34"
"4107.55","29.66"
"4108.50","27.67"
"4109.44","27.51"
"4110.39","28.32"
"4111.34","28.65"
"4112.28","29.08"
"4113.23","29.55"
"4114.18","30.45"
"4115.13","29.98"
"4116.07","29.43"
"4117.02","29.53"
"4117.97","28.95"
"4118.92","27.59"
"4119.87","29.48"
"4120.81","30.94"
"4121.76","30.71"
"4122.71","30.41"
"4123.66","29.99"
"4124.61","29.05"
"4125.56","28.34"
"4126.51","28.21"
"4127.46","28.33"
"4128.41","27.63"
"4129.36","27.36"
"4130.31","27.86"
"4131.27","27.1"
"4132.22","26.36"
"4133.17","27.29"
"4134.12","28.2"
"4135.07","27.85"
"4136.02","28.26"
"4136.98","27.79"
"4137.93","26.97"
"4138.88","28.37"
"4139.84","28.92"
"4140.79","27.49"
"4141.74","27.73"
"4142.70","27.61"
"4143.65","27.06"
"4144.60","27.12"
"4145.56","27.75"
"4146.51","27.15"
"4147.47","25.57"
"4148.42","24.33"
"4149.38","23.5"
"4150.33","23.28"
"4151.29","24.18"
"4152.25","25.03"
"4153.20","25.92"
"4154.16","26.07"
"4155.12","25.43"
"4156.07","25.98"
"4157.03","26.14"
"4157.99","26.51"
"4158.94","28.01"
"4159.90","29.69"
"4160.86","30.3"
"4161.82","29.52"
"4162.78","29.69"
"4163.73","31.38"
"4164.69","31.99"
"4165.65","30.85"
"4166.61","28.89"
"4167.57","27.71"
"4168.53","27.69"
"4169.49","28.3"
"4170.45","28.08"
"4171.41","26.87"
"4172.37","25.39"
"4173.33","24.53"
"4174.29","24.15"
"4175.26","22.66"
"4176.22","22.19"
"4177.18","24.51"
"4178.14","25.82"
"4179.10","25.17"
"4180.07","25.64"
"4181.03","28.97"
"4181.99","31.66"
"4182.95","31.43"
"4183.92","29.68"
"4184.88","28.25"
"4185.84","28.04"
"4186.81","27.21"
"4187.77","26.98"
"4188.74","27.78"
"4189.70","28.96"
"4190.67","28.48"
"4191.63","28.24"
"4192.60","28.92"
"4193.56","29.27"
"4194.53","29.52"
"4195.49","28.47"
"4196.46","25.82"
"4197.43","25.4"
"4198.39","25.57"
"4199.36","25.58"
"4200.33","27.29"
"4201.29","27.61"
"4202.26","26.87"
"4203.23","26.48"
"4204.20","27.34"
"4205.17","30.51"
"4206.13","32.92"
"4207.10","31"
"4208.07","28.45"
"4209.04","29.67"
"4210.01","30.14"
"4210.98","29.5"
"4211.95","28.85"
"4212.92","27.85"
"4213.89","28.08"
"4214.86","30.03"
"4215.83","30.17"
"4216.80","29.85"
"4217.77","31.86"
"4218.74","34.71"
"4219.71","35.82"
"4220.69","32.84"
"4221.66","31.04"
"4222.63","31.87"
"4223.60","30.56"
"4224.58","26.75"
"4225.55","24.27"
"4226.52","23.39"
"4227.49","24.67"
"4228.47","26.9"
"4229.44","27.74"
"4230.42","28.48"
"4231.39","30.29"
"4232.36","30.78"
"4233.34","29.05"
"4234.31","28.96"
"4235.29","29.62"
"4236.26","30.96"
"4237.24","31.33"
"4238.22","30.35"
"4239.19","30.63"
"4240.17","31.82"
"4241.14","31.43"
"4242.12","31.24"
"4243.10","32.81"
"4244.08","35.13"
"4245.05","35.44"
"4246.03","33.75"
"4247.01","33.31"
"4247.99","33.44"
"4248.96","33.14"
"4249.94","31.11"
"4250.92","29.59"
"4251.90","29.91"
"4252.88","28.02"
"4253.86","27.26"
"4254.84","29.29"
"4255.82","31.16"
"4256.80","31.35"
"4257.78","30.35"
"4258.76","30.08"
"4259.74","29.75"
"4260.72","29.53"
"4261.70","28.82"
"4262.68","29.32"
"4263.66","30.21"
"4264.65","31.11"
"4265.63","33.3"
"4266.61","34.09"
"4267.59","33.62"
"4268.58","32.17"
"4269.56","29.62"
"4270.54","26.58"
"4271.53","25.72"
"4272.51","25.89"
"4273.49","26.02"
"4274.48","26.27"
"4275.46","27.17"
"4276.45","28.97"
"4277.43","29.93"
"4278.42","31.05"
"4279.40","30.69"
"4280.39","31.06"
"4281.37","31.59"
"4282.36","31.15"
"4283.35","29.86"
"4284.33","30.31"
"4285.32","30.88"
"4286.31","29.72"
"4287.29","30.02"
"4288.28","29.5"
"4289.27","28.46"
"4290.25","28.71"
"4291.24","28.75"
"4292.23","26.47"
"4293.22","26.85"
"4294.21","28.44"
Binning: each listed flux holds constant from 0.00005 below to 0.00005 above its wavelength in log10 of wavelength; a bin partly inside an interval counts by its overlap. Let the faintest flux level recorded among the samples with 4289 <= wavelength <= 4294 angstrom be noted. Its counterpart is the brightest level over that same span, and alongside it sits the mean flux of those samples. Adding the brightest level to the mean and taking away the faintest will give 30.1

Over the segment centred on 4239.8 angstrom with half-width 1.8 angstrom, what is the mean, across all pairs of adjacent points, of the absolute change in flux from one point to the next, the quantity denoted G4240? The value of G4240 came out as 0.62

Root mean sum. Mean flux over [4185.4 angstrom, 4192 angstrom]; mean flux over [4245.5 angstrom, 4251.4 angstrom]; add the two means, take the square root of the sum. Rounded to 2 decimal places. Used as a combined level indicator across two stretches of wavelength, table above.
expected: 7.77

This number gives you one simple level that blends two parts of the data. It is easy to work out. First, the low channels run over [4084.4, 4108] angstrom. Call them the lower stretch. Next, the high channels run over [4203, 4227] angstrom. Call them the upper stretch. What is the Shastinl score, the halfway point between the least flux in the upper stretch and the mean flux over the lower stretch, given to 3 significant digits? 25.9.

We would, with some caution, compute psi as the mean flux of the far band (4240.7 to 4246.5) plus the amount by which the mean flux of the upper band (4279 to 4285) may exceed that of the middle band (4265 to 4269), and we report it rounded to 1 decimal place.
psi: 30.8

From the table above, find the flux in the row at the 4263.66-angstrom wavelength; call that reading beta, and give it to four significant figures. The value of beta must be 30.21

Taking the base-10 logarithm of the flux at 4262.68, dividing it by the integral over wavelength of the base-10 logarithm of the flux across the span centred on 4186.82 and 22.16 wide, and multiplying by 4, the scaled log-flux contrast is 0.184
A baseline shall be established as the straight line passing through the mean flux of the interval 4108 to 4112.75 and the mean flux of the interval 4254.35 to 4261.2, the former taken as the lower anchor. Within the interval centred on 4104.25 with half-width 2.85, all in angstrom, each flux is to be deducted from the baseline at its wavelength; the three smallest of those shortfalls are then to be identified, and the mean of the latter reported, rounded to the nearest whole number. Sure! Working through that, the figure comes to 1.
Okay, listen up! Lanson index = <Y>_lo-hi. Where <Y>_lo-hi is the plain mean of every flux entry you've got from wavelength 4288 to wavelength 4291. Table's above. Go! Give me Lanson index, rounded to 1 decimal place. 28.9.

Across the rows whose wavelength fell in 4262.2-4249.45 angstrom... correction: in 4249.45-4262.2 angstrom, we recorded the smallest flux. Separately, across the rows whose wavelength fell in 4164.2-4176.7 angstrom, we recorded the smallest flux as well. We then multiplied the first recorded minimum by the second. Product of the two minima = 605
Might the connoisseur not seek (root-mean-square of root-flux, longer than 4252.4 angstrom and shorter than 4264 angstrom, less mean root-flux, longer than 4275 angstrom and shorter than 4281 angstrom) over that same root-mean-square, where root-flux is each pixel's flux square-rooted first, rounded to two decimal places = 0.00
